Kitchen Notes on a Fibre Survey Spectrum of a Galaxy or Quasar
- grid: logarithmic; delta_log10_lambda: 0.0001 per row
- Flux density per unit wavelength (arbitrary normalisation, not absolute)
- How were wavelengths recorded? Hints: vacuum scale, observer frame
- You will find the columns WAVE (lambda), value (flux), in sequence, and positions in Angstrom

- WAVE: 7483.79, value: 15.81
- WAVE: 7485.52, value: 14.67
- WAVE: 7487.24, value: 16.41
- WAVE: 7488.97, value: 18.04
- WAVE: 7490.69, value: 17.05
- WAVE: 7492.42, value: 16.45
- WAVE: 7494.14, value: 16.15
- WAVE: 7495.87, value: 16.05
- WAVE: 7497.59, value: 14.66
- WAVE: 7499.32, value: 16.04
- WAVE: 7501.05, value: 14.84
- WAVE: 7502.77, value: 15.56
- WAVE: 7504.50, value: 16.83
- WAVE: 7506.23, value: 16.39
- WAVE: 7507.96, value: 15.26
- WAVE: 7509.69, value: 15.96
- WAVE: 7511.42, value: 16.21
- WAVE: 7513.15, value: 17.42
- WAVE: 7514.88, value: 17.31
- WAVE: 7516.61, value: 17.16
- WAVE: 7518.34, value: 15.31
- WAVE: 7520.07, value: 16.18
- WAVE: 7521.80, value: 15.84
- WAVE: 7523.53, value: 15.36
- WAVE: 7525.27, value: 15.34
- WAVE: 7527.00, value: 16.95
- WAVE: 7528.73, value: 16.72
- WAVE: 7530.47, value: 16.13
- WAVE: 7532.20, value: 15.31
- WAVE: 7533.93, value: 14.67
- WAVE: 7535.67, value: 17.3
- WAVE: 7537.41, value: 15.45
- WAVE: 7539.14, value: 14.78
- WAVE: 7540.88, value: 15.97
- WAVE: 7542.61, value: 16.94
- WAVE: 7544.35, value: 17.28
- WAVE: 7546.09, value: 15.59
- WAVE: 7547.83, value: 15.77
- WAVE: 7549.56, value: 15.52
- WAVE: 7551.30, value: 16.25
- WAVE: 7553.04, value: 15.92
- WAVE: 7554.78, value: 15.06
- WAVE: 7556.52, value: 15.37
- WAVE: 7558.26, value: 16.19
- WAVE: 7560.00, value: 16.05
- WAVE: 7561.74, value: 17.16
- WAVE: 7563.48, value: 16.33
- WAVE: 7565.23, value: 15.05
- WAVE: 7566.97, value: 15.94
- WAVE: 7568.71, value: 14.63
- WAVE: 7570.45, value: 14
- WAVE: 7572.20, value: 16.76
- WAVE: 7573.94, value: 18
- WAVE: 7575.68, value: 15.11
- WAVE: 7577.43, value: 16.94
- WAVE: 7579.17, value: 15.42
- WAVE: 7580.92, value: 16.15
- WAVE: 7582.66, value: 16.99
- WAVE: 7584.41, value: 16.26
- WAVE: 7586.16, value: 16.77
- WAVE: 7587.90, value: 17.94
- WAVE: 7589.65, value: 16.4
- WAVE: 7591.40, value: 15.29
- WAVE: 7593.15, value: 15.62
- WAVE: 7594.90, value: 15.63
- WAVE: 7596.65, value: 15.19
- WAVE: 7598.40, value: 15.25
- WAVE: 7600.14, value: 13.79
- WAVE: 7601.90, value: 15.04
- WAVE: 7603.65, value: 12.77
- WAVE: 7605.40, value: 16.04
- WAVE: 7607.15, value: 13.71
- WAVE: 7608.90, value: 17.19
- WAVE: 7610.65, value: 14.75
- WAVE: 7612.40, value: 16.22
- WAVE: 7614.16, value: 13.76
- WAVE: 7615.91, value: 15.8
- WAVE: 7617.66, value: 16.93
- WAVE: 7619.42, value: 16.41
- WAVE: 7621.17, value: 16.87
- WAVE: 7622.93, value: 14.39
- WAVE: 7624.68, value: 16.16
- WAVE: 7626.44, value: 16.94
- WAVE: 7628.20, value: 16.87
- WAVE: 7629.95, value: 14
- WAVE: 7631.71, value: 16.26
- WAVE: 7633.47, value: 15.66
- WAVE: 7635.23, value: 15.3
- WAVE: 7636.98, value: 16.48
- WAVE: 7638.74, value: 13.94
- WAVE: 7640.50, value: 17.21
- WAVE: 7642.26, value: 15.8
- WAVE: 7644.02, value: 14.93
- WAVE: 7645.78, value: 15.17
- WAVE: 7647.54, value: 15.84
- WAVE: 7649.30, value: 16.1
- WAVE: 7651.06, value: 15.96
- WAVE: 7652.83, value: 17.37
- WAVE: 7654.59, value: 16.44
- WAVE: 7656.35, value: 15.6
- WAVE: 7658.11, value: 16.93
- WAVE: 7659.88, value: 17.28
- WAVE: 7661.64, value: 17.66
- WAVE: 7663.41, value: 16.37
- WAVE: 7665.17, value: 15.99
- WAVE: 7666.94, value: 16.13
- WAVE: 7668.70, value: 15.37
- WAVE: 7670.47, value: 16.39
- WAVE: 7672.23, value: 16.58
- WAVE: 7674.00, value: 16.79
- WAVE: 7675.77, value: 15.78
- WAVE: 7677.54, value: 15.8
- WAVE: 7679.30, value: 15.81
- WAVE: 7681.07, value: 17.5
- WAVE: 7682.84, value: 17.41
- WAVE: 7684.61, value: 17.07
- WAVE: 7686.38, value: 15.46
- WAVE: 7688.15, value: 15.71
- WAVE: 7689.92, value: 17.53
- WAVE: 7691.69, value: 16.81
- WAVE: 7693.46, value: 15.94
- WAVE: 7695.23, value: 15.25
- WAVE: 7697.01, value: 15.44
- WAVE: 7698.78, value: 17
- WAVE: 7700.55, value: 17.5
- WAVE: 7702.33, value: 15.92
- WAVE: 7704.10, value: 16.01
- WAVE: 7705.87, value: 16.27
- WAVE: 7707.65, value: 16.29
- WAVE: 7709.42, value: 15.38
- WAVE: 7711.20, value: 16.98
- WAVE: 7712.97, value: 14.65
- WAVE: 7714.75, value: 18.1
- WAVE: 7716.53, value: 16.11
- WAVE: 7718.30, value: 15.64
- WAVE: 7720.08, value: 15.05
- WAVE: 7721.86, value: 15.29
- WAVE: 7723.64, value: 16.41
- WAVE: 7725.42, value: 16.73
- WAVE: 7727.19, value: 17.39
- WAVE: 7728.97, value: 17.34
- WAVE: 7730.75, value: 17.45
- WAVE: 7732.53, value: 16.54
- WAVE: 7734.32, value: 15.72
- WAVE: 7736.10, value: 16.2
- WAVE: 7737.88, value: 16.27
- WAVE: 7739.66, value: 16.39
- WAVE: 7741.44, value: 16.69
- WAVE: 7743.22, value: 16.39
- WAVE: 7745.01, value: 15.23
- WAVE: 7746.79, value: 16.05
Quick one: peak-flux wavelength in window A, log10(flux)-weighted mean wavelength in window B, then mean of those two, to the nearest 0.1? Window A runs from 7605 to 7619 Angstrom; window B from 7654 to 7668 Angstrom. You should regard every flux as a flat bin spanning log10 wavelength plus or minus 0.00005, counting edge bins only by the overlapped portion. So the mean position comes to 7634.8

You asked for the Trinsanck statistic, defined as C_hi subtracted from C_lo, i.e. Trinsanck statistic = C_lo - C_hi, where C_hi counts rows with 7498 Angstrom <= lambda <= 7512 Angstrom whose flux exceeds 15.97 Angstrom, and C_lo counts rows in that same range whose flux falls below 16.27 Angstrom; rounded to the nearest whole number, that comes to 2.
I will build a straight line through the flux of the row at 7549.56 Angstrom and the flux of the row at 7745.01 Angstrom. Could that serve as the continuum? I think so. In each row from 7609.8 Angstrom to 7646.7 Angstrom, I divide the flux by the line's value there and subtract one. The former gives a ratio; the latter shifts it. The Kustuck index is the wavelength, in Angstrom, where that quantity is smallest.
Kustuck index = 7614.16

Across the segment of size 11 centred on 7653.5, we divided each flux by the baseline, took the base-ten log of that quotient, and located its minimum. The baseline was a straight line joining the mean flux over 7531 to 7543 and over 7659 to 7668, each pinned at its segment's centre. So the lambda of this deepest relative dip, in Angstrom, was 7656.35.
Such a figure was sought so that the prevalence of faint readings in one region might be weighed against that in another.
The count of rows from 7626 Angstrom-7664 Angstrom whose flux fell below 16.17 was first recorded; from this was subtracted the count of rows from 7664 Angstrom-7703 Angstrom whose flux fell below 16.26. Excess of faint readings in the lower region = -1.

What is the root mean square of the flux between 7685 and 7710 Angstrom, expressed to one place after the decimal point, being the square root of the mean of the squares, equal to 16.2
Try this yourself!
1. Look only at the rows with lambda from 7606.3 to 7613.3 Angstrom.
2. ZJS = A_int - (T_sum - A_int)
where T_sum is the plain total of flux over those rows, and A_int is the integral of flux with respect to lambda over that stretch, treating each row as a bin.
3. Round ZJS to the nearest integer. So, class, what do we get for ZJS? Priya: 155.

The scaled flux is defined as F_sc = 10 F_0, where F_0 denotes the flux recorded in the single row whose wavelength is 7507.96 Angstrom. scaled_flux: 152.6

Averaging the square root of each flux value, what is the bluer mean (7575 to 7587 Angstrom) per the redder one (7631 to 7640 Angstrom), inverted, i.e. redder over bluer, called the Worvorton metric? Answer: 0.98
